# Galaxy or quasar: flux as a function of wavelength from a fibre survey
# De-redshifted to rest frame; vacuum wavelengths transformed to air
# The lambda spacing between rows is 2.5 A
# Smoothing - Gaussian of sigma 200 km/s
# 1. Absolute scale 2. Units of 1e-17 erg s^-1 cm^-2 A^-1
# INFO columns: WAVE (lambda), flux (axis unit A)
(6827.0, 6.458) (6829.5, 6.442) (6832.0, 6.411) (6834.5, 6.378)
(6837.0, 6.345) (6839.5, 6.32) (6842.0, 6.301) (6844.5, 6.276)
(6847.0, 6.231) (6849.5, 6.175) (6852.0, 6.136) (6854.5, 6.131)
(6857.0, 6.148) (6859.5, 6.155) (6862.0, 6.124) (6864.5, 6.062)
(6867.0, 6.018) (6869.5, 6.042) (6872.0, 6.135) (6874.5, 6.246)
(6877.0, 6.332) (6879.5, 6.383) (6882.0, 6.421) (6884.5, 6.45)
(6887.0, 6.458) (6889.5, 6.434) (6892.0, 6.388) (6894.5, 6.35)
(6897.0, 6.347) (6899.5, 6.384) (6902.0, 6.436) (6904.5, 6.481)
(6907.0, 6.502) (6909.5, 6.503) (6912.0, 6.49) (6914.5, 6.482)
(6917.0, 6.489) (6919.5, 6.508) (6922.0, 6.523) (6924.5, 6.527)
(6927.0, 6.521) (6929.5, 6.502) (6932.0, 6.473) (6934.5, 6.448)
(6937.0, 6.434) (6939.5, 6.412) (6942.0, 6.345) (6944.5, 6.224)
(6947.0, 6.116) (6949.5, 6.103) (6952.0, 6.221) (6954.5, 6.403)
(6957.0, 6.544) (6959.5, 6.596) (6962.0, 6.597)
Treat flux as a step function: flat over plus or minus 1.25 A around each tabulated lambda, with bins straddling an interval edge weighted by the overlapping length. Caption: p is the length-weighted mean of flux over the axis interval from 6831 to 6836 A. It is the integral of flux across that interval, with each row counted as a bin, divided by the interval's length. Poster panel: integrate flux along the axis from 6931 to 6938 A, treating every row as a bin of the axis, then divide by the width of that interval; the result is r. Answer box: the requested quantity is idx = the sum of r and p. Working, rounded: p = 6.39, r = 6.45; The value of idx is 12.8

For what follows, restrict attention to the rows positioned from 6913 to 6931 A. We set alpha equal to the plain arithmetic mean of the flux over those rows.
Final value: 6.51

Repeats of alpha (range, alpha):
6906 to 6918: 6.49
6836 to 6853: 6.25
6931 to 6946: 6.39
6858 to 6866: 6.11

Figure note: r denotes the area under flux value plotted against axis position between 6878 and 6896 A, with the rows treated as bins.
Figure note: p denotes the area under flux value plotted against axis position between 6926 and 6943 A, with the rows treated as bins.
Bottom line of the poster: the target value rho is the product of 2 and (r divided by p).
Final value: 2.11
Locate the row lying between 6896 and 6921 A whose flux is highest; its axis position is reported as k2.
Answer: 6919.5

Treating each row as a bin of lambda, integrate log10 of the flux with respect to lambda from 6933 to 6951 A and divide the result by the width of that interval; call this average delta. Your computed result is 0.799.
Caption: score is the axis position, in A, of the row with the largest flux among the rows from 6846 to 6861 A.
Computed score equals 6847.0 A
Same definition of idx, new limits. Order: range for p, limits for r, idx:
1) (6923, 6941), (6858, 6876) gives 12.6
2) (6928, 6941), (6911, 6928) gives 13.0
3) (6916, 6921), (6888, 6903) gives 12.9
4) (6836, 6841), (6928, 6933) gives 12.8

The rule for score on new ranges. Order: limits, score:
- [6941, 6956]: 6954.5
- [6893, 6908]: 6907.0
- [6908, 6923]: 6922.0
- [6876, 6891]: 6887.0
